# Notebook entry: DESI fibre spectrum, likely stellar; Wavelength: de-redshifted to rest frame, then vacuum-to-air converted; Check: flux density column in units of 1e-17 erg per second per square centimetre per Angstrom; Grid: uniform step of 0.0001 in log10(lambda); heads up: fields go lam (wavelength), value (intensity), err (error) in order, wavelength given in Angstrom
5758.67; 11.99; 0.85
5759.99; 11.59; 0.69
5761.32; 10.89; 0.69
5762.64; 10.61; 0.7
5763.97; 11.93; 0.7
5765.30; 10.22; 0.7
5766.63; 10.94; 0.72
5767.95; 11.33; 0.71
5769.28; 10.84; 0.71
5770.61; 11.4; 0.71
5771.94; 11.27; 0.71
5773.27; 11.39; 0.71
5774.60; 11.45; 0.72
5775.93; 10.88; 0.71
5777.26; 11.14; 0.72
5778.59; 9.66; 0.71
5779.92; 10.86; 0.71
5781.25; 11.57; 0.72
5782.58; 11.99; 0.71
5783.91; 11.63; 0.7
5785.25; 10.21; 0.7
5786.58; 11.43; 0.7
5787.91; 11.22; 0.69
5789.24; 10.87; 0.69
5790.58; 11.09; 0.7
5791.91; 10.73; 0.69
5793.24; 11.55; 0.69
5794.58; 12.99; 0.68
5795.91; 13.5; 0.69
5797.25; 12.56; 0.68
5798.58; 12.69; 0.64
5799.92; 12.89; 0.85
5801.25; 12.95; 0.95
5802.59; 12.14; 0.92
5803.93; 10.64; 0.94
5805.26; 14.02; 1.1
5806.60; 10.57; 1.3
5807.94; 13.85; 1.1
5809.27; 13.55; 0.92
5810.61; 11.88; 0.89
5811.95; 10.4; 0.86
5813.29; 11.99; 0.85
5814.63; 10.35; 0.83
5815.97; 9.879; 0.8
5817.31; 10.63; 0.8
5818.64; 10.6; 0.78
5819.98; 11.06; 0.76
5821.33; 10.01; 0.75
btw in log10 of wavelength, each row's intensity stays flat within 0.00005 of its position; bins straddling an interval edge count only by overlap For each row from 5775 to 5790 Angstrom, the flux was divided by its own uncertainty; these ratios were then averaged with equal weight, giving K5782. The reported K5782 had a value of 15.7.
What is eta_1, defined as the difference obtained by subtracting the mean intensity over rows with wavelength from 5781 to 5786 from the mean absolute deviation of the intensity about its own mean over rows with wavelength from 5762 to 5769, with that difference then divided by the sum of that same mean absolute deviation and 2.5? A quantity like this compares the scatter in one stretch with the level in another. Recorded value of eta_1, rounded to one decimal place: -3.6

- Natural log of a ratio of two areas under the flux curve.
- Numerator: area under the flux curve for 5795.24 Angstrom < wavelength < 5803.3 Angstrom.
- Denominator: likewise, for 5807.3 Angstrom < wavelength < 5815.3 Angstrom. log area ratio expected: 0.1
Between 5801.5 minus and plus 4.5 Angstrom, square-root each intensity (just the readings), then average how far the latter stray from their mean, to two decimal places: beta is 0.10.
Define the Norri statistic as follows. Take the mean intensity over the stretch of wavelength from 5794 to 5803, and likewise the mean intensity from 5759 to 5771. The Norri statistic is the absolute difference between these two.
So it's 1.7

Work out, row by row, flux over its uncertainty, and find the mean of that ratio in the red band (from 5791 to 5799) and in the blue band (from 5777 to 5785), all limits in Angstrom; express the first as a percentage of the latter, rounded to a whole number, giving 116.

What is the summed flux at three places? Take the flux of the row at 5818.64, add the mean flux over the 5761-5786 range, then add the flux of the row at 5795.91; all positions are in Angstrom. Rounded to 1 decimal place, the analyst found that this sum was 35.2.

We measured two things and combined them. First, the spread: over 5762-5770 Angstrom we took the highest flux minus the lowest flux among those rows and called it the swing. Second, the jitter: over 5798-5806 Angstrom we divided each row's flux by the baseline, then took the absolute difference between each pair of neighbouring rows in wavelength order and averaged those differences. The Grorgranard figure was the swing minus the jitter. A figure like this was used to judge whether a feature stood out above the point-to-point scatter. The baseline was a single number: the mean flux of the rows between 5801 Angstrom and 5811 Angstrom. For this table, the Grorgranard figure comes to 1.6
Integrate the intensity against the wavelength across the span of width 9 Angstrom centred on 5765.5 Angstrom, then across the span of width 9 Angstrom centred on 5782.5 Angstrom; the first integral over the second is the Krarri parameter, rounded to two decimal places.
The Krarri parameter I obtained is 0.99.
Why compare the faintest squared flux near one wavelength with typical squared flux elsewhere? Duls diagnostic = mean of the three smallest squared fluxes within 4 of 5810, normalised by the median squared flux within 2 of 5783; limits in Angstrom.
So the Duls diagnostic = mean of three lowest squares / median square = 0.89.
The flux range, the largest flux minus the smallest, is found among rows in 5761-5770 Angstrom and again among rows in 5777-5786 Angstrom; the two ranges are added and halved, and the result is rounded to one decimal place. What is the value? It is 2.0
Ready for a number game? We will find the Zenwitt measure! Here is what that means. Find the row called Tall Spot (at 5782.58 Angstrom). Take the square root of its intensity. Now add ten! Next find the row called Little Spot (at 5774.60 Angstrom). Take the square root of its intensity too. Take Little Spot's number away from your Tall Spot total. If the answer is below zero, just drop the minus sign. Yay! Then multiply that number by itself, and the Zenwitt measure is 102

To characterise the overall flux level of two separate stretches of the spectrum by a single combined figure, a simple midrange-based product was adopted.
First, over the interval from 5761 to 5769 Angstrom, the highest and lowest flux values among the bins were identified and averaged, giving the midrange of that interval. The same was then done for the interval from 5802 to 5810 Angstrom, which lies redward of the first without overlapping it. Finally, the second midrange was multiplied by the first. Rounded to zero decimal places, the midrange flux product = 136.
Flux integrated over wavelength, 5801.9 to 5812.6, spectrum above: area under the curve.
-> 130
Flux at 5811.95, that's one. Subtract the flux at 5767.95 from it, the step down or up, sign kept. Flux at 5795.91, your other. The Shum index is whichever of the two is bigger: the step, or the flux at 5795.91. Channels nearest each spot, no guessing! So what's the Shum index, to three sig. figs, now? 13.5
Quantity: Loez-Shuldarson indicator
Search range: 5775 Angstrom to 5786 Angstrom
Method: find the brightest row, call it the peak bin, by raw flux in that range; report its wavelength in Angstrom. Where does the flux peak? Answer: 5782.58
